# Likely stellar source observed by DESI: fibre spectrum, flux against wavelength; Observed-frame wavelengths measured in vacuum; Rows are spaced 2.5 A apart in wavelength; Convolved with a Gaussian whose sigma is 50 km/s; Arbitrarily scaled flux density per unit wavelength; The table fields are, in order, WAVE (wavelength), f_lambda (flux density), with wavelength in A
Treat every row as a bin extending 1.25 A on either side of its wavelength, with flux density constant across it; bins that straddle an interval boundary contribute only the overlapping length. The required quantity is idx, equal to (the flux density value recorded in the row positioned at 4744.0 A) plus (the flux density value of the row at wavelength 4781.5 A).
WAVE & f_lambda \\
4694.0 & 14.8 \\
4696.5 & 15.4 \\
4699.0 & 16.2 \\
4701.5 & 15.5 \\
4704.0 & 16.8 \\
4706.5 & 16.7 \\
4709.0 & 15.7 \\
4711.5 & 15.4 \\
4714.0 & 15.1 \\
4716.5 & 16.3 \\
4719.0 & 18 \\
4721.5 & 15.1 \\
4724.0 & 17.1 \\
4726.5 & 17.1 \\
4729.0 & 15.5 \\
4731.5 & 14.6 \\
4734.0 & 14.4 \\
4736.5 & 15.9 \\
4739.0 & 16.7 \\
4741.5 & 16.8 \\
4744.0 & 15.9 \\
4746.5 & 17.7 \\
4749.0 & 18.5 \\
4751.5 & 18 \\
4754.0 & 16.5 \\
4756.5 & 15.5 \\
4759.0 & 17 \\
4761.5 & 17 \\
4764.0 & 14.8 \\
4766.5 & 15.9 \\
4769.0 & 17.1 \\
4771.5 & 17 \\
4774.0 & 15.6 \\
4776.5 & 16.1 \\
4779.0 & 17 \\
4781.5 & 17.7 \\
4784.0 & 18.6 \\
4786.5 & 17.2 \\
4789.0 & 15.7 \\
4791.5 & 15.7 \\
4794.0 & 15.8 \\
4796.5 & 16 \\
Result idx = 33.6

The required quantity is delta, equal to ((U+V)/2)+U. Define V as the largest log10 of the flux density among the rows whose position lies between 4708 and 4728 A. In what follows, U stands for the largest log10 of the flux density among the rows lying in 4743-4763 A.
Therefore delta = 2.53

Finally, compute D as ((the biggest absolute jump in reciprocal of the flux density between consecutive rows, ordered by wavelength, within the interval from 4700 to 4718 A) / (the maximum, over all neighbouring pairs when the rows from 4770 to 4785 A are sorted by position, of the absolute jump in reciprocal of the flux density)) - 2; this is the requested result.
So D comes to -1.1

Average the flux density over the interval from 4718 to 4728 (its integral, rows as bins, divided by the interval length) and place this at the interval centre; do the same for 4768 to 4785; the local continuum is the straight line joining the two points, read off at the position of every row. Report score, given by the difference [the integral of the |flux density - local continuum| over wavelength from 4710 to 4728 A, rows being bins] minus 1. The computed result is 17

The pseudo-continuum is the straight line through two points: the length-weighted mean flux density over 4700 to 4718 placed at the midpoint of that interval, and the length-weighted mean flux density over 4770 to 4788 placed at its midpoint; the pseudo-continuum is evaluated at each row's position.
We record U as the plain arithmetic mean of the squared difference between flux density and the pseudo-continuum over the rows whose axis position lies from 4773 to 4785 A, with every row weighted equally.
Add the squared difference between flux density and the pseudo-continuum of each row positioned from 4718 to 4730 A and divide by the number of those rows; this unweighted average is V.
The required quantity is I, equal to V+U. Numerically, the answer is 2.4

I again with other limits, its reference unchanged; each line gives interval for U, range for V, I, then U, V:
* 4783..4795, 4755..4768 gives 3.0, 1.75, 1.3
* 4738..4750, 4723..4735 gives 2.9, 1.14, 1.8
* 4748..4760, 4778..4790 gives 2.4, 1.44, 1.0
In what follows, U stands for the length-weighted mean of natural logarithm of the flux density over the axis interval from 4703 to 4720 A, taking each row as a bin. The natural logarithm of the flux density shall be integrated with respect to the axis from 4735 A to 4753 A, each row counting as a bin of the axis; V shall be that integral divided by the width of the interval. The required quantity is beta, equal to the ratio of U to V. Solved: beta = 0.984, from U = 2.79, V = 2.83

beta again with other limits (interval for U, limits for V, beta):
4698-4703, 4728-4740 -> 1.012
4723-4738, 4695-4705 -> 0.996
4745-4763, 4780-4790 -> 0.996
